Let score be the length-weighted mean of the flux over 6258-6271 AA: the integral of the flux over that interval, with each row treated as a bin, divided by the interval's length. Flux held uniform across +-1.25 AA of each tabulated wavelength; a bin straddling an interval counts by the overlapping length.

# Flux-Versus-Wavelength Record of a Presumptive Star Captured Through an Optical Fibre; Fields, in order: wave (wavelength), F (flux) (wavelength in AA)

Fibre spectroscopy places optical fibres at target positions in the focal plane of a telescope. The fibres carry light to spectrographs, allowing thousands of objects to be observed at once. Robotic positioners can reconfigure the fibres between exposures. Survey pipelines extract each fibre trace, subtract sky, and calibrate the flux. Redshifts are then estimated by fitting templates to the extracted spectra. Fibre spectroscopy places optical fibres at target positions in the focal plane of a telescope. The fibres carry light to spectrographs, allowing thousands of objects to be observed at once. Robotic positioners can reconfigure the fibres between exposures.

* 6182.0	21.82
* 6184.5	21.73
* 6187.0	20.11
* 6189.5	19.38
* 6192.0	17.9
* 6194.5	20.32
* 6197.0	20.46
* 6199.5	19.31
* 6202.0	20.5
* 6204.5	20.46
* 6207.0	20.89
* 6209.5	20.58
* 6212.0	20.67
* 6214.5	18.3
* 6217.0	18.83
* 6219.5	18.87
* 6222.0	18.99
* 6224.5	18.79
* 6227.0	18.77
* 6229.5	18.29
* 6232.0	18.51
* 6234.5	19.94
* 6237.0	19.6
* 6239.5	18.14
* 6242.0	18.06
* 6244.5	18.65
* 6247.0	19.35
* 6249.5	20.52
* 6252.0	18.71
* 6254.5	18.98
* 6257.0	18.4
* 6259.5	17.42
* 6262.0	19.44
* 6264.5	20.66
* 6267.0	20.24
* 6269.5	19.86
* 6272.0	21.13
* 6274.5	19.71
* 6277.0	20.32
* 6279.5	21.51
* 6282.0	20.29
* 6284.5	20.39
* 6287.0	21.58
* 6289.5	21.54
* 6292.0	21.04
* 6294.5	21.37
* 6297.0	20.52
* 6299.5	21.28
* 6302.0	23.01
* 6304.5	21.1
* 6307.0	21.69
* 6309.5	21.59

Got 19.5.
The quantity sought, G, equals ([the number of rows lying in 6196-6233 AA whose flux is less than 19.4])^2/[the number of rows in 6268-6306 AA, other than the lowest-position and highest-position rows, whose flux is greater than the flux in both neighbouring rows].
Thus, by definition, 16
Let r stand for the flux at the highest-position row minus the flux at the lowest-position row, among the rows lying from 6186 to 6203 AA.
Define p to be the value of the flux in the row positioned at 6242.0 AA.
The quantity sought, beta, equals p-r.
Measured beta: 17.67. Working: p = 18.06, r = 0.4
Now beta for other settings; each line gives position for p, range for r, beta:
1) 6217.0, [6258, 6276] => 16.54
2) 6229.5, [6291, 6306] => 18.23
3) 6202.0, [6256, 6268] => 18.66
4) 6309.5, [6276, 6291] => 20.37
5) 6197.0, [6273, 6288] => 18.59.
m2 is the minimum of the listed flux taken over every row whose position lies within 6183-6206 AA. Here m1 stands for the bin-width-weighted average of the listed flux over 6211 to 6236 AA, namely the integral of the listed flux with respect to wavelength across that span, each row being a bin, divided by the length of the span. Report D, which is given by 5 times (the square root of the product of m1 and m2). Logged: 92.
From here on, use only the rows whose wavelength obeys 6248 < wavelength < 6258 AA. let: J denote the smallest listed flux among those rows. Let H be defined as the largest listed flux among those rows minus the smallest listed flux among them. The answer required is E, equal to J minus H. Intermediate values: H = 2.1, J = 18.4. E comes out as 16.3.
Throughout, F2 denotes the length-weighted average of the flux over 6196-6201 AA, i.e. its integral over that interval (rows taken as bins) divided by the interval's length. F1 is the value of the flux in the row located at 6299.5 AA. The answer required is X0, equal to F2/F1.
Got 0.93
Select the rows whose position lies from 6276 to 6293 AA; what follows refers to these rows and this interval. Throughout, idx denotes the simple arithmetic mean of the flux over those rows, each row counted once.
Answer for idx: 21.0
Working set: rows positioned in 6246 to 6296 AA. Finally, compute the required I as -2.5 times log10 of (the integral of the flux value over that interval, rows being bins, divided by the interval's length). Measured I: -3.26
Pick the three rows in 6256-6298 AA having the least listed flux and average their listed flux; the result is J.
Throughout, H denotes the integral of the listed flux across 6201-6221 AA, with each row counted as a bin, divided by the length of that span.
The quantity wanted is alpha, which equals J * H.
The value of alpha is 366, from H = 19.9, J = 18.4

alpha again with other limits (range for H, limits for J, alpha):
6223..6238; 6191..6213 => 364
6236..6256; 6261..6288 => 373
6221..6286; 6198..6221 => 363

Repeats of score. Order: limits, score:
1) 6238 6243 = 18.2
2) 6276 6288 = 20.8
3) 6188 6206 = 19.8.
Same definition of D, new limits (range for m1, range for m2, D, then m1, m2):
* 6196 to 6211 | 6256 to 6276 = 94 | 20.4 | 17.42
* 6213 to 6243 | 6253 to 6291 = 90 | 18.8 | 17.42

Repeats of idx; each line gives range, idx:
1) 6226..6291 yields 19.6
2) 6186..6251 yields 19.4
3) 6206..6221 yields 19.7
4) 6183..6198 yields 20.0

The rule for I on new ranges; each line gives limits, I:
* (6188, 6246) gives -3.21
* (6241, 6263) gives -3.19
